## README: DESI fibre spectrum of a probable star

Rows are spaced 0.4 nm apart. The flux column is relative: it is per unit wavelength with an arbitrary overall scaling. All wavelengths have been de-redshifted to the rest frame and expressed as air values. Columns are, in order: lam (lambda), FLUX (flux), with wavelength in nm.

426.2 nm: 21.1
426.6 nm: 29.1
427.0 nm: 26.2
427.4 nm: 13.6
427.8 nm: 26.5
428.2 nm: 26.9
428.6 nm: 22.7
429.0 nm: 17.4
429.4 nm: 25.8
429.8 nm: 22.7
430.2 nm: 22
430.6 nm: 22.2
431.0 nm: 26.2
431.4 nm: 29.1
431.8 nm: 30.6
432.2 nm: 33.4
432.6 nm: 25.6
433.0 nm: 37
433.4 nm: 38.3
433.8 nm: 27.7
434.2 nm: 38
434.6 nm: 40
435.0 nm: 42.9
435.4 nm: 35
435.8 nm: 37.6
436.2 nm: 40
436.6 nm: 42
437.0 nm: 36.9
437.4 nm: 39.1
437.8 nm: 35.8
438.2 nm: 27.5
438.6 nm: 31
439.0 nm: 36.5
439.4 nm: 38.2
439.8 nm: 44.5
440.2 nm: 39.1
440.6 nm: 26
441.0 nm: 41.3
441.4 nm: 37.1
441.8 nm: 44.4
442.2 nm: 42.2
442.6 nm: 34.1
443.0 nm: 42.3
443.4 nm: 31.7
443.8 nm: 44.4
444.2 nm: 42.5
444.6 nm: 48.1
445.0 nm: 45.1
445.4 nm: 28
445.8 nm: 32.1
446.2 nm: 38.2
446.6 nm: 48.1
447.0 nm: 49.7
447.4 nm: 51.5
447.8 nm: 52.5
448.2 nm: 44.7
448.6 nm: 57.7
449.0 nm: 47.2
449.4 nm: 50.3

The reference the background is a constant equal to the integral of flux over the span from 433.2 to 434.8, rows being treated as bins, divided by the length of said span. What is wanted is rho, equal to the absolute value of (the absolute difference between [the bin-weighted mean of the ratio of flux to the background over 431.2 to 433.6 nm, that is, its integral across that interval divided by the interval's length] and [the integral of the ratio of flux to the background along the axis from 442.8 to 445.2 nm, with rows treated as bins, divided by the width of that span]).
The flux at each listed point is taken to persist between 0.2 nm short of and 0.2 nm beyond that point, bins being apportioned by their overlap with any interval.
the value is 0.28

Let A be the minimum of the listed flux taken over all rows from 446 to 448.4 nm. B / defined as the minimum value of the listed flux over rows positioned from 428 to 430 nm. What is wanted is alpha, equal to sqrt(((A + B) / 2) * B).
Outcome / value 22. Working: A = 38.2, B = 17.4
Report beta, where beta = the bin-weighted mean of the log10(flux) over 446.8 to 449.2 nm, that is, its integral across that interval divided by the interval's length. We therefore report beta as 1.70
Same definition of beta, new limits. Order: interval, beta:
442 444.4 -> 1.59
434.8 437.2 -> 1.59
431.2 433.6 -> 1.51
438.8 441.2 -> 1.57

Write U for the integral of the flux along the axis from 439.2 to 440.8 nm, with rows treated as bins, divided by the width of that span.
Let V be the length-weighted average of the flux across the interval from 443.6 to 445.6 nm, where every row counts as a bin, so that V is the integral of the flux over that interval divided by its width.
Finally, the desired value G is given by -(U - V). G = 5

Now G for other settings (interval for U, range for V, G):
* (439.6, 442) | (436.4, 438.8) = -3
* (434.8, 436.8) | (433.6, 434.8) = -4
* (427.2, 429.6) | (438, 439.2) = 10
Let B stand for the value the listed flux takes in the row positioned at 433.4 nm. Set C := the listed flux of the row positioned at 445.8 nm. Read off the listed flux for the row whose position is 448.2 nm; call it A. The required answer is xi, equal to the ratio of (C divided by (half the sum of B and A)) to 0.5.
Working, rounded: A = 44.7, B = 38.3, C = 32.1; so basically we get 1.55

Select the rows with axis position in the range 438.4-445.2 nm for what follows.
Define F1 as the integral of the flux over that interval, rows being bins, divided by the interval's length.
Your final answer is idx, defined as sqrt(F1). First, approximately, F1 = 39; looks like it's 6.3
